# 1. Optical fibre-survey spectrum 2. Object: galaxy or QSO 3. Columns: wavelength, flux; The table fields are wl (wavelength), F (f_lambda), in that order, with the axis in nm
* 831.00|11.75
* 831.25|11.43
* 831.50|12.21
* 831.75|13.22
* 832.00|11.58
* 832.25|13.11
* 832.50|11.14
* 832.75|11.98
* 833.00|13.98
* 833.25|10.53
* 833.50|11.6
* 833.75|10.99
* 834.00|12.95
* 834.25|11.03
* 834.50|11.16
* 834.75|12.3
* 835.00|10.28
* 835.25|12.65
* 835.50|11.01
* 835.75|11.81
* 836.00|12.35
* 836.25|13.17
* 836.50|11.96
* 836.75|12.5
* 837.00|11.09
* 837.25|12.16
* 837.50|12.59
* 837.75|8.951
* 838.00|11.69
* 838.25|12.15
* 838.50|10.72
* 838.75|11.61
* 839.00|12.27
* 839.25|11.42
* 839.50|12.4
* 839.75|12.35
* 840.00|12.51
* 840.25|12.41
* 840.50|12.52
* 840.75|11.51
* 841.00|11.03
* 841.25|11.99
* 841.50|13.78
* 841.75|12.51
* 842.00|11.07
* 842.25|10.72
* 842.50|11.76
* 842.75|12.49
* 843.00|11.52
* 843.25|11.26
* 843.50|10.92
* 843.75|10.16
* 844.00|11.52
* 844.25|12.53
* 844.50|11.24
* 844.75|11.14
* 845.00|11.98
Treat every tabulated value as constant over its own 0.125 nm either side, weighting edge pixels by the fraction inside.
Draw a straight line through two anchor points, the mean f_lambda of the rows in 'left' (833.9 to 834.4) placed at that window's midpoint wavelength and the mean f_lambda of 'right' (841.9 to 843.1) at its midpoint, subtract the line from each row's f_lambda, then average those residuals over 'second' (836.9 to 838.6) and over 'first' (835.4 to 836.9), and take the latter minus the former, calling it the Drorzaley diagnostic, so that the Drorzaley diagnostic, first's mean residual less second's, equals 0.7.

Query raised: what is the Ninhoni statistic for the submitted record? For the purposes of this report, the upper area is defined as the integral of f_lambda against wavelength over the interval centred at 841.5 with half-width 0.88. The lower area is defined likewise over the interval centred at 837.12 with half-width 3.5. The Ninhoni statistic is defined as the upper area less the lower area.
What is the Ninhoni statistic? -62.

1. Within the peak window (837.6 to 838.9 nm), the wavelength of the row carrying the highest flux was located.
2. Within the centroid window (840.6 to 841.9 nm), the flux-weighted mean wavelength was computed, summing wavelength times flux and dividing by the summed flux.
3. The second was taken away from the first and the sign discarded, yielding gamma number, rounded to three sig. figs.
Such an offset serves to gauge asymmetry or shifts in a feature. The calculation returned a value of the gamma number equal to 3.02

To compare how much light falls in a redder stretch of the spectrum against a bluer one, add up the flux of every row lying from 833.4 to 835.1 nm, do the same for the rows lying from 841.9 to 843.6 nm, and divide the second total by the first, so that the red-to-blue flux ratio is 0.99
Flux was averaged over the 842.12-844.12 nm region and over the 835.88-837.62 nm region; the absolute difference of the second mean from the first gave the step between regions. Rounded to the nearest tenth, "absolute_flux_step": 1.0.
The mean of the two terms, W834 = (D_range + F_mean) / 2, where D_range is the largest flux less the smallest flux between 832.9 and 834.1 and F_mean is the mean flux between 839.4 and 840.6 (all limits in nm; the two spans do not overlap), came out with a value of 7.94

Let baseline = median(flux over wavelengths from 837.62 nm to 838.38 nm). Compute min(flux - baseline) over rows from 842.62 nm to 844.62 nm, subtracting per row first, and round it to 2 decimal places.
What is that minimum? -1.53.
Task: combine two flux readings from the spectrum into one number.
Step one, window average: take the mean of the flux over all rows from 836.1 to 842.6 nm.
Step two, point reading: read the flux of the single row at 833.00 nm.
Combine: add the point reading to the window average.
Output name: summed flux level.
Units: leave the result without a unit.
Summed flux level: 25.9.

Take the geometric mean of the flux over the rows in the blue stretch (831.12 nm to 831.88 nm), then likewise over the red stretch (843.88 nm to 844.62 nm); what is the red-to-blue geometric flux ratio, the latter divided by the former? 0.96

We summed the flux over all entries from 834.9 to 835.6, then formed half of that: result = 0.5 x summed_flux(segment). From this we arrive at 17.0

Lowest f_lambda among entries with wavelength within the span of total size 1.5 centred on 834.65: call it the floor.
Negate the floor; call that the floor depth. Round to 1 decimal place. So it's -10.3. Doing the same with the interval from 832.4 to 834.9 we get -10.5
